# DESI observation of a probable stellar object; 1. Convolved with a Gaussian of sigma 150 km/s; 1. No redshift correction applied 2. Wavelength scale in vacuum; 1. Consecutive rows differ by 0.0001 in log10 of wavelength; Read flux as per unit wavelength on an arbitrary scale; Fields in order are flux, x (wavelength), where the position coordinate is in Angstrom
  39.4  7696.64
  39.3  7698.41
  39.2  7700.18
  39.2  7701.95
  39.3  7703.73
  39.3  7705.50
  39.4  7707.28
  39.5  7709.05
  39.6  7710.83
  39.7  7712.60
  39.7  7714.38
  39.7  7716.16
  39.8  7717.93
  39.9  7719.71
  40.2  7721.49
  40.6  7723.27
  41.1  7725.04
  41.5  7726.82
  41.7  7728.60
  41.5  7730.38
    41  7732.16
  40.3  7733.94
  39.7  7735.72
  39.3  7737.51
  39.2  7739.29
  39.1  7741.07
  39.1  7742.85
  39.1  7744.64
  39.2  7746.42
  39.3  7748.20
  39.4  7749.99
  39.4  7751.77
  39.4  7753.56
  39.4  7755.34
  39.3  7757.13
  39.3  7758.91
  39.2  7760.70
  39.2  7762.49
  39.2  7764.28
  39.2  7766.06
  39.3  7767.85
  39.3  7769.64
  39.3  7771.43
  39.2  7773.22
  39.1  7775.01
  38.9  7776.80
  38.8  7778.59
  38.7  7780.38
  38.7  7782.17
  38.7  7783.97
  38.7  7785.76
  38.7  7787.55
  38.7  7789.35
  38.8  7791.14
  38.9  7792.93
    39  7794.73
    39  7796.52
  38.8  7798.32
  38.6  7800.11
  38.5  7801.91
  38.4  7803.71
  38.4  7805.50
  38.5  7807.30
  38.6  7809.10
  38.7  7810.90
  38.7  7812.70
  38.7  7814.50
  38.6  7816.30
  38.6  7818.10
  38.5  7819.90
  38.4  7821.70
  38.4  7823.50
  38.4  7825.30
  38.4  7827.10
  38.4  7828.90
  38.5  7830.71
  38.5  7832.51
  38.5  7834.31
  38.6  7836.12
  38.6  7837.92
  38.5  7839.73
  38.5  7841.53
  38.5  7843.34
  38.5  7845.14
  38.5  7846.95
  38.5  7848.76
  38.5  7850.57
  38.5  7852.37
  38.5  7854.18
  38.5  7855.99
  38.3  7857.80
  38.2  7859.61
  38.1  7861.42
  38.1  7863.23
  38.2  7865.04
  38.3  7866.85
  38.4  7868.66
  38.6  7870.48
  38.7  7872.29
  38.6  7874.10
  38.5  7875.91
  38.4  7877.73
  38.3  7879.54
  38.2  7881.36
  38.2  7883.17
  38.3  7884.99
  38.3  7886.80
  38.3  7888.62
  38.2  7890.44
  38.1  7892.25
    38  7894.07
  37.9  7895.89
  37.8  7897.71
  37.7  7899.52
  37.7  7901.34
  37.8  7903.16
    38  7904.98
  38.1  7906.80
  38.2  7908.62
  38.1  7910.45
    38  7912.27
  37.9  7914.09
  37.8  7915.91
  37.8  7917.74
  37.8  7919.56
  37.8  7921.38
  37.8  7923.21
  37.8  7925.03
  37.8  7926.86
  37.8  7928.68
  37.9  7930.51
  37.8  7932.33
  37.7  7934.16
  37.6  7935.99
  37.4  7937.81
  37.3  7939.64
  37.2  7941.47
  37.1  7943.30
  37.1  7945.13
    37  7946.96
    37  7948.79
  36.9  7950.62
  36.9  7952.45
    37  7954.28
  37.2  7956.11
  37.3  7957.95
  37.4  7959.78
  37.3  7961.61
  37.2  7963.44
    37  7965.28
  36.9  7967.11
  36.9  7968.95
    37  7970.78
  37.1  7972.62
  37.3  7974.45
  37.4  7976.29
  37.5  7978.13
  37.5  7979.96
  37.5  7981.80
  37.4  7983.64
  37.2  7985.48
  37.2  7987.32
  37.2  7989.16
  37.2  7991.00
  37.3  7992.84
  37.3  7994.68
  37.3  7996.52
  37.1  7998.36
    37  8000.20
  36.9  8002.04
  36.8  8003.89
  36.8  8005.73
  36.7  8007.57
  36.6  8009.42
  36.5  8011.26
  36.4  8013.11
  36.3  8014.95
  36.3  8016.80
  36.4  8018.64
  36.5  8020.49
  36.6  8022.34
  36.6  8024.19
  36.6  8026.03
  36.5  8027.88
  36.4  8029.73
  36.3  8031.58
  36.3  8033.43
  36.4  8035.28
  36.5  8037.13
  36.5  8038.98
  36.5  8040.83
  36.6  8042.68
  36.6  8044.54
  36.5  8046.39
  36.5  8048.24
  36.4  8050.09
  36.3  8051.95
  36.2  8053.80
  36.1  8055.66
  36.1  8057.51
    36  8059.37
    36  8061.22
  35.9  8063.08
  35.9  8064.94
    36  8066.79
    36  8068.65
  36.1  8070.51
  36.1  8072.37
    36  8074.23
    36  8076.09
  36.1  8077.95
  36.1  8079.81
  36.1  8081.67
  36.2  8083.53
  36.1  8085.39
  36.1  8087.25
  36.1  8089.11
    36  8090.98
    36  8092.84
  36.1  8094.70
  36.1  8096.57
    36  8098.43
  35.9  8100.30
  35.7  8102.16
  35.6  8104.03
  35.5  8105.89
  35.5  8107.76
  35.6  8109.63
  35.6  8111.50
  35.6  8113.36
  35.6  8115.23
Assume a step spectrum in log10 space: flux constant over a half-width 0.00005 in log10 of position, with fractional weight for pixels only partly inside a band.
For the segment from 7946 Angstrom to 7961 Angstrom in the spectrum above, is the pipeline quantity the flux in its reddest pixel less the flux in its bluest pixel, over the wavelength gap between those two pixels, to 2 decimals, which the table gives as 0.03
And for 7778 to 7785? -0.02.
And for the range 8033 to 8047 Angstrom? 0.02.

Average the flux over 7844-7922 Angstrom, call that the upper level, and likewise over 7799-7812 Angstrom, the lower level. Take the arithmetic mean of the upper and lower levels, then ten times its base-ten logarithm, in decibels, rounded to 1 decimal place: 15.8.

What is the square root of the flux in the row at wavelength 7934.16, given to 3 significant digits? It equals 6.14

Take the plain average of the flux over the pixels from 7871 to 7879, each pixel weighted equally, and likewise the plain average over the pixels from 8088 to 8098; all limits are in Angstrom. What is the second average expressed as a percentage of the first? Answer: 93.5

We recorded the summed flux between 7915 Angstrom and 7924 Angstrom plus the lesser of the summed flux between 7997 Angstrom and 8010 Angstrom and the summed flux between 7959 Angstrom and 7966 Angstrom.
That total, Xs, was 338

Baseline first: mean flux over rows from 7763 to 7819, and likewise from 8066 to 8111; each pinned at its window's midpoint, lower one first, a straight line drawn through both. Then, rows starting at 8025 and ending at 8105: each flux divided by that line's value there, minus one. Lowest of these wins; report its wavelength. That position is 8063.08 Angstrom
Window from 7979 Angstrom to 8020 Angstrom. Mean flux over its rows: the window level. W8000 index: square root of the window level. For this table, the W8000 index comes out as 6.079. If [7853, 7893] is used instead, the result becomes 6.191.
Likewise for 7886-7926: 6.160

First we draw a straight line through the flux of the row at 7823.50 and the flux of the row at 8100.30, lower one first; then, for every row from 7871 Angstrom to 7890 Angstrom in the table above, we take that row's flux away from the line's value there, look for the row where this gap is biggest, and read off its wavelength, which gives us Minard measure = 7881.36 Angstrom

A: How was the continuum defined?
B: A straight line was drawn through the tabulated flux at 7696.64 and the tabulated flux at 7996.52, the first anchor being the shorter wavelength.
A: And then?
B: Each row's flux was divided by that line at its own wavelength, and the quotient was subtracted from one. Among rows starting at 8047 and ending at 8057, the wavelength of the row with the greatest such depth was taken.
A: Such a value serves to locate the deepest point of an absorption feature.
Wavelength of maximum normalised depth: 8055.66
